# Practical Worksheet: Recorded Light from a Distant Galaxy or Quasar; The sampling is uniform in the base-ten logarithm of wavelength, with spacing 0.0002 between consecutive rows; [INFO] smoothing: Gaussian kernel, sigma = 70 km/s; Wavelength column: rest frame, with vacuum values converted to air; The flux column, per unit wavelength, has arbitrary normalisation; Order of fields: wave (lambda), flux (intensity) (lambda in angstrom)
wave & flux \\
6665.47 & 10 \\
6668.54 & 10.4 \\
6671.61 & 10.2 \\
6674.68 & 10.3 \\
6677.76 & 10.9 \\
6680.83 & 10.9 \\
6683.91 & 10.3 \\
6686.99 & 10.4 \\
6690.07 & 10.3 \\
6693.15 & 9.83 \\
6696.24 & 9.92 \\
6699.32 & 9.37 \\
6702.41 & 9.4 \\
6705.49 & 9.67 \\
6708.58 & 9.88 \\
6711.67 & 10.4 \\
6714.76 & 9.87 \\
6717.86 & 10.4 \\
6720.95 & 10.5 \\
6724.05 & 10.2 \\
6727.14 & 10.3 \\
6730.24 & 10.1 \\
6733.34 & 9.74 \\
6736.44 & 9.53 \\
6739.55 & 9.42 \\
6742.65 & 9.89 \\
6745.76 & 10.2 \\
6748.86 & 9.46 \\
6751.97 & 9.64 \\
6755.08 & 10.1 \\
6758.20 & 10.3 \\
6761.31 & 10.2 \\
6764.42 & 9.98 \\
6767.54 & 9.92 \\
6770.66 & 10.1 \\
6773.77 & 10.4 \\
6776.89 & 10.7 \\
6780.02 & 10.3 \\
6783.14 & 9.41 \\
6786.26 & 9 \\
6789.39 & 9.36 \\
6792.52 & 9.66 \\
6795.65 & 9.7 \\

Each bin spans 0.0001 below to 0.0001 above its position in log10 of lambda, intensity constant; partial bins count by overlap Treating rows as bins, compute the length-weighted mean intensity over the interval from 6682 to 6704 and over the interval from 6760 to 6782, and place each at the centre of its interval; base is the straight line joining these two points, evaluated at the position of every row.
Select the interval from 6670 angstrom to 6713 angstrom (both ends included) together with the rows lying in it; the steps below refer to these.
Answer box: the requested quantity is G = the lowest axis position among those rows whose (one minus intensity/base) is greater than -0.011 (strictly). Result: 6693.15 angstrom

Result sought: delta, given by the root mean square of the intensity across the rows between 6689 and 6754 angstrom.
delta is 9.9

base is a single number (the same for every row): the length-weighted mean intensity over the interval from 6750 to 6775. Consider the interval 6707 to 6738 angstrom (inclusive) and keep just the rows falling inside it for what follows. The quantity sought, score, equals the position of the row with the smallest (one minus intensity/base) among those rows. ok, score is 6720.95 angstrom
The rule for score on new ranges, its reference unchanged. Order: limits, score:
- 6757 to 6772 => 6758.20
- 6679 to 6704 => 6680.83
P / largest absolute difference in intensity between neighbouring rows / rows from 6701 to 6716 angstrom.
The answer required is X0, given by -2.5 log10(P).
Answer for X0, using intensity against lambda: 0.7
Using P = 0.53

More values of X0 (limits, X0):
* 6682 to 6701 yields 0.6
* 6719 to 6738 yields 1.1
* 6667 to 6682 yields 0.6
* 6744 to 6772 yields 0.3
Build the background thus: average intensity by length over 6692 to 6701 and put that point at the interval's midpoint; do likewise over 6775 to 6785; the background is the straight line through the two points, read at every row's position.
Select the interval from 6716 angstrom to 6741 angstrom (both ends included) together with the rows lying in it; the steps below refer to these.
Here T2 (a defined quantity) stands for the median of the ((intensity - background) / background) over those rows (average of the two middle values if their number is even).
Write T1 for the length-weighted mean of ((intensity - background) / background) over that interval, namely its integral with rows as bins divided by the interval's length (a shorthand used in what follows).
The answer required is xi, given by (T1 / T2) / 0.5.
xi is 1.1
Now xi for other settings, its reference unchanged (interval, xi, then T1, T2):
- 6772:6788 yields -1.6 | -0.02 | 0.02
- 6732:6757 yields 1.5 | -0.02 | -0.02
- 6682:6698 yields 1.6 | 0.05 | 0.07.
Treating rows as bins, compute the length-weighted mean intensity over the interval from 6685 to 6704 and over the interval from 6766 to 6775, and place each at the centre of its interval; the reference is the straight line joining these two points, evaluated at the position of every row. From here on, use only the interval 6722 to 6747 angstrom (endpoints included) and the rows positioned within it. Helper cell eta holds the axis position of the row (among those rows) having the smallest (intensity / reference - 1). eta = 6739.55 angstrom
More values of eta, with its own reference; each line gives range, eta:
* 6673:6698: 6693.15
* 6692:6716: 6699.32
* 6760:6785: 6783.14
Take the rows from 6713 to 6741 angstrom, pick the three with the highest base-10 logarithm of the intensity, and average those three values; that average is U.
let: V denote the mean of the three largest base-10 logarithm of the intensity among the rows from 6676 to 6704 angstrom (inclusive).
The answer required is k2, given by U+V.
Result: 2.05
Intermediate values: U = 1.02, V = 1.03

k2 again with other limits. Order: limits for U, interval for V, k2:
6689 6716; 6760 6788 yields 2.03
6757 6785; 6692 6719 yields 2.03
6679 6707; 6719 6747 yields 2.04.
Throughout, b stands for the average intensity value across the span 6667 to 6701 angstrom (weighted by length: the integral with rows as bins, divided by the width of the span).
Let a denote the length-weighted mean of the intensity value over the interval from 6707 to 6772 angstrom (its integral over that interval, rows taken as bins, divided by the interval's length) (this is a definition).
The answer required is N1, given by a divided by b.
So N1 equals 0.98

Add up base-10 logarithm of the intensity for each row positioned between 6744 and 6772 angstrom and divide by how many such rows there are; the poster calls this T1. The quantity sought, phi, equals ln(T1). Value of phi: -0.0006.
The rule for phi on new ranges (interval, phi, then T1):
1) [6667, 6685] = 0.0208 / 1.02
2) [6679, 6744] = 0.0003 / 1.00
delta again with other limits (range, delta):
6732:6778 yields 10.0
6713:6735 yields 10.2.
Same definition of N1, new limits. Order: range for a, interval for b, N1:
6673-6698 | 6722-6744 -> 1.05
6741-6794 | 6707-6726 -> 0.97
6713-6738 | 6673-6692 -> 0.96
